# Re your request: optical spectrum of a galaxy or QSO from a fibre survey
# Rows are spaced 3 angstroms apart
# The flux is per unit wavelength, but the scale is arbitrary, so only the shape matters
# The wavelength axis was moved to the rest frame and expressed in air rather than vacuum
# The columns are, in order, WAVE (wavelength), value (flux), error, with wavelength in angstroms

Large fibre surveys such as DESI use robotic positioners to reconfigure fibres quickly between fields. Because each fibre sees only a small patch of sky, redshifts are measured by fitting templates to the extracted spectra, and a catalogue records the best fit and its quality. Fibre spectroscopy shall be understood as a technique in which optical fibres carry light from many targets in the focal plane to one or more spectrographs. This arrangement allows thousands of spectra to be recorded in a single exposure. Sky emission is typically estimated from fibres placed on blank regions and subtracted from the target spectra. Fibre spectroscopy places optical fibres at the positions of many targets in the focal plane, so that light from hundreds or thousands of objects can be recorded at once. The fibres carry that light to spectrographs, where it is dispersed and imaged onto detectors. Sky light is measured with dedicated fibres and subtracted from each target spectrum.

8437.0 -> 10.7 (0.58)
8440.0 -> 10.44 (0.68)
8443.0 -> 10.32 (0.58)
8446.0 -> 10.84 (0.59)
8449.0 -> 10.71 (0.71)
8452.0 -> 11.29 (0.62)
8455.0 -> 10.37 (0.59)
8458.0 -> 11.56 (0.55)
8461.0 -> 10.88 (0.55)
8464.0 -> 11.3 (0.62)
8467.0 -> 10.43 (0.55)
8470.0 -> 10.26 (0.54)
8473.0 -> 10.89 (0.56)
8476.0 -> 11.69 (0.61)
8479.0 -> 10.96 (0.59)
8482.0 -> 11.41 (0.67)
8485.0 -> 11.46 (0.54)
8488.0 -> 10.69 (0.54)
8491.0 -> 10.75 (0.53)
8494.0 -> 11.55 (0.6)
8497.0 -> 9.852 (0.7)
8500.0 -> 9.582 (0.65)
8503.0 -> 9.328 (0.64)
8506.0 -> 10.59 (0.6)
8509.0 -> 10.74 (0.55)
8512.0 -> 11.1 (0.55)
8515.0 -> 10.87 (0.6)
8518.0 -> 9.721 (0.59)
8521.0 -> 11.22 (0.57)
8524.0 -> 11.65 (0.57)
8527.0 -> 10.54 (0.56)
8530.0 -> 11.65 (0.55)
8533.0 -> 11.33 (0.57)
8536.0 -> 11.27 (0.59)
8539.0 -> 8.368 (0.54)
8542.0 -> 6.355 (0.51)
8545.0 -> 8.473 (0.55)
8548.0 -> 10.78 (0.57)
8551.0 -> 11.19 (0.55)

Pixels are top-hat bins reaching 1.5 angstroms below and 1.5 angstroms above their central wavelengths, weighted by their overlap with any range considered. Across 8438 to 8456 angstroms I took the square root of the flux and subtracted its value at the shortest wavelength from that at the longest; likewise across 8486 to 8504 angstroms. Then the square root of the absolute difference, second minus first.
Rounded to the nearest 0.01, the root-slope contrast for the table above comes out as 0.45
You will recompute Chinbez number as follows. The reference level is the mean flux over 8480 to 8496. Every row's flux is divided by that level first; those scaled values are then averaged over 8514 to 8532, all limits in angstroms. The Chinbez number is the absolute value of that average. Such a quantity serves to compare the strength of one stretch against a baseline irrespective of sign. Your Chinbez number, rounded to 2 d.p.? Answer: 0.98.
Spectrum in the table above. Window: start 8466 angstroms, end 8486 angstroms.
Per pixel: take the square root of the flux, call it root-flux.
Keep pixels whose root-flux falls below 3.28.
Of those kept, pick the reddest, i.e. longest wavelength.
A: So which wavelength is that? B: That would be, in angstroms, 8470.0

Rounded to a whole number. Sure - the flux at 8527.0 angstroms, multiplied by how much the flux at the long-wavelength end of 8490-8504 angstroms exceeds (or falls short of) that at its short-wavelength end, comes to -15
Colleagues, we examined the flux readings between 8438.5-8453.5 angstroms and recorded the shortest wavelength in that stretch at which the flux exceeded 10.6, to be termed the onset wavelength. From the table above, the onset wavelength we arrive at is 8446.0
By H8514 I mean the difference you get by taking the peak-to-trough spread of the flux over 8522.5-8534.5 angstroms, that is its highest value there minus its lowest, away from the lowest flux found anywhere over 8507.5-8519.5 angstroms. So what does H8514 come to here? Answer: 8.6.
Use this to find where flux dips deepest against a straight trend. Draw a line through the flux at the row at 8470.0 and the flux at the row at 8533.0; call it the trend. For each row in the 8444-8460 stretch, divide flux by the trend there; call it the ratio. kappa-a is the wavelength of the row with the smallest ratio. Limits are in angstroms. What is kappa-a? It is 8455.0 angstroms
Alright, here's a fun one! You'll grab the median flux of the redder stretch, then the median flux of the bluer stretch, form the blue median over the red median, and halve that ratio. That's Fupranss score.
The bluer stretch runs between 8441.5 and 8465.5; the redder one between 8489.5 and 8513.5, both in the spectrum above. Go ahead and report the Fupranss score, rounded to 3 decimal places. 0.509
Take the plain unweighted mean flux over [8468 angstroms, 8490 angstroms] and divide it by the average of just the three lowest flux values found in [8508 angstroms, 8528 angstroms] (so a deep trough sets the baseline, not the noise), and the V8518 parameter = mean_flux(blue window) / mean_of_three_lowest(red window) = 1.07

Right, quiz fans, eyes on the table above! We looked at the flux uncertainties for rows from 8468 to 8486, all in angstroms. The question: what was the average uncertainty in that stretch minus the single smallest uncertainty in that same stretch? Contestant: 0.045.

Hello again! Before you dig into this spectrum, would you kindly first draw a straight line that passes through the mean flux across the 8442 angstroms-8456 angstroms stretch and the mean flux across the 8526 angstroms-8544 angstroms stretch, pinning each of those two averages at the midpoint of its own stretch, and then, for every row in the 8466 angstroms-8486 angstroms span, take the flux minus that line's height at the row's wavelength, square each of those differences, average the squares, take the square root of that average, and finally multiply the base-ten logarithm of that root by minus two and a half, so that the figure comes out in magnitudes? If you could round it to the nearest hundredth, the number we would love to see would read 0.27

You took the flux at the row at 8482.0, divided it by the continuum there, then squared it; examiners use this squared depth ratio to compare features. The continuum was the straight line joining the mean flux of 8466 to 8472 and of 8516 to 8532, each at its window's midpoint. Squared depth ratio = 1.18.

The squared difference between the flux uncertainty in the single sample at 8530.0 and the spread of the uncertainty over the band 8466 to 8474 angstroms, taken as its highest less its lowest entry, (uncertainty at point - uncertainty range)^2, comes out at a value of 0.28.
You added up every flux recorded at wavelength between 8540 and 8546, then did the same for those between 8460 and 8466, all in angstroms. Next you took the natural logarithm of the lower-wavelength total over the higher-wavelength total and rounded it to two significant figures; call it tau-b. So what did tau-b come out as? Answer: 0.40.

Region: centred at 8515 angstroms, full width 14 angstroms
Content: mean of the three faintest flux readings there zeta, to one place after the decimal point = 10.4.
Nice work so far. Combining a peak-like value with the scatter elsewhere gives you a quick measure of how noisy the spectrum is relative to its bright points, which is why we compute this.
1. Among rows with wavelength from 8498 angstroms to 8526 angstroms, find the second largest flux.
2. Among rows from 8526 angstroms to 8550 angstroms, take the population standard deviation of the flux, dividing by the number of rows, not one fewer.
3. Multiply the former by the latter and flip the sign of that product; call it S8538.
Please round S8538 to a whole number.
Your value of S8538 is -20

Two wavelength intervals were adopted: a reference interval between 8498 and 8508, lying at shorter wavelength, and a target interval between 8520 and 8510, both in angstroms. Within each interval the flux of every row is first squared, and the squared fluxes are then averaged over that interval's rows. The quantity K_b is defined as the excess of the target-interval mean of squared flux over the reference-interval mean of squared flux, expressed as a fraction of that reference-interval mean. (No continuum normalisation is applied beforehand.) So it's 0.15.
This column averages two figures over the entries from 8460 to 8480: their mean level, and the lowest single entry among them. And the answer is 10.6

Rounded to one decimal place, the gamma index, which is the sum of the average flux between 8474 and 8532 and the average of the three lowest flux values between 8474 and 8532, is 20.4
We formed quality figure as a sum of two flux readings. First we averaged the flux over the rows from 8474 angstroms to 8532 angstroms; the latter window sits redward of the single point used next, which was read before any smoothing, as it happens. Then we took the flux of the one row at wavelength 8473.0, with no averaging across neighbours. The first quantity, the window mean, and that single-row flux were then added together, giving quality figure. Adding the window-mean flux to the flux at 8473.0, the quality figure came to 21.7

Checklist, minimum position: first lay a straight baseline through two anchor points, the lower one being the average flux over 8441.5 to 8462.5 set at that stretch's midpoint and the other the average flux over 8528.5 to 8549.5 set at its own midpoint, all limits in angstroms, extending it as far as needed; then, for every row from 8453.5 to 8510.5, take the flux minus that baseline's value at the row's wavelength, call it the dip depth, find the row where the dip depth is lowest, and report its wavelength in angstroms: 8503.0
